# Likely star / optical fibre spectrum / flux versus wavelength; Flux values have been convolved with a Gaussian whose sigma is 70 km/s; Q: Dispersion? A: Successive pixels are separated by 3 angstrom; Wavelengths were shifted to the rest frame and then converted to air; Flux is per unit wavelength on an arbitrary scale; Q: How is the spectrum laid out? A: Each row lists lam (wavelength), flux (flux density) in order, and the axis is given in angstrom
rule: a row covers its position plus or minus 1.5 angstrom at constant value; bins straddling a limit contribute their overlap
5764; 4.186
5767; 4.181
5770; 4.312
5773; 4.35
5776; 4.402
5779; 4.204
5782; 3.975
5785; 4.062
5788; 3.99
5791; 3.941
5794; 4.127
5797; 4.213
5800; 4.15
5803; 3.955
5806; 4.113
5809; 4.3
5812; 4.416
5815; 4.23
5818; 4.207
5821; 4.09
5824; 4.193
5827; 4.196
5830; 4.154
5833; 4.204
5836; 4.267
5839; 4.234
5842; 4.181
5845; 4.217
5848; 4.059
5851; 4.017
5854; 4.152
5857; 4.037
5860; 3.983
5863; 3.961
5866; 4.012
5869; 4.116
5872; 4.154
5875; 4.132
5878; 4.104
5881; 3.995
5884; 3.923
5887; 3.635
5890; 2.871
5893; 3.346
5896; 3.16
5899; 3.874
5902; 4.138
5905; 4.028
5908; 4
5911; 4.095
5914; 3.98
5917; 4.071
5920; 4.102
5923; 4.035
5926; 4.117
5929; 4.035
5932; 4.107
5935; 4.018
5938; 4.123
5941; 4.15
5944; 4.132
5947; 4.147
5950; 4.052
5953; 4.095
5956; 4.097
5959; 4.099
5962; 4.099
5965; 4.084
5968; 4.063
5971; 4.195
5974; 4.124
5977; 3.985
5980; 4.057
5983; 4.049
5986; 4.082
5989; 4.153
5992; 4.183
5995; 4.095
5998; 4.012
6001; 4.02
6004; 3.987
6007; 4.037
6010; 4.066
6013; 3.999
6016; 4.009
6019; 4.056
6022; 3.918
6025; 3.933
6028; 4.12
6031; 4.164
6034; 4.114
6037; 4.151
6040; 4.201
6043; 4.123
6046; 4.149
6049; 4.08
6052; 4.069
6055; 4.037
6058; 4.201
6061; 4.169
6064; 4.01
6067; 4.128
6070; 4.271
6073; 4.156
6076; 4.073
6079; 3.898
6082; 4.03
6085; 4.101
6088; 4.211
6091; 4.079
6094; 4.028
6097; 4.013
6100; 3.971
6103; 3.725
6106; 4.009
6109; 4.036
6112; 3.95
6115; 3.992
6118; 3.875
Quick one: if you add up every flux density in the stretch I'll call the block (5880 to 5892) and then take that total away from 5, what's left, -9.4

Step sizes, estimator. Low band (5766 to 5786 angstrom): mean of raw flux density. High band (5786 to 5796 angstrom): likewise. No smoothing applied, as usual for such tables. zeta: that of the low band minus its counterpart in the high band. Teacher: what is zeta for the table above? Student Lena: 0.19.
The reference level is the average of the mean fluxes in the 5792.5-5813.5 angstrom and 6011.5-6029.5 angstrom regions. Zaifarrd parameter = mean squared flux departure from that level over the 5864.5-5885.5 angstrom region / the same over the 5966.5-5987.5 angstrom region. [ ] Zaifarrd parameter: 2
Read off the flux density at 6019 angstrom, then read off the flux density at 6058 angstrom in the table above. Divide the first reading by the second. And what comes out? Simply 0.97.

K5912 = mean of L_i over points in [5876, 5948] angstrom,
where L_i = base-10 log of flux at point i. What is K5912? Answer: 0.592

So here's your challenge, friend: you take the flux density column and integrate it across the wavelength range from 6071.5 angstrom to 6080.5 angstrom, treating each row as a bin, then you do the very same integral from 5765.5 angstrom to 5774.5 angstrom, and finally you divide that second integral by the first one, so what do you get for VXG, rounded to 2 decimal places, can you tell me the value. 1.06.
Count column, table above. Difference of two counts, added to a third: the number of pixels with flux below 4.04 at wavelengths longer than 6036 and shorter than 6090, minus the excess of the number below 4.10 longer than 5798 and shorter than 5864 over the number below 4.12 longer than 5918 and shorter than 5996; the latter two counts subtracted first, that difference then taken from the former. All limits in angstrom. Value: 15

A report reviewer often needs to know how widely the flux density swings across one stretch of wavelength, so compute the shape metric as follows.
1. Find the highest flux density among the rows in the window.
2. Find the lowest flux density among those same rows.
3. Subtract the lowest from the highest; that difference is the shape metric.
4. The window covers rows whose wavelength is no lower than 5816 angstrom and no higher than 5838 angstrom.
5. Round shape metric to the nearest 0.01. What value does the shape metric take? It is 0.18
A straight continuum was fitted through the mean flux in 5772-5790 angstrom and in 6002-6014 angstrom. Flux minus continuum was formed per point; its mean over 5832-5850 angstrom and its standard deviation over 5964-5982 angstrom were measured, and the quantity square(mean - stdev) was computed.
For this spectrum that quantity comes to 0.0000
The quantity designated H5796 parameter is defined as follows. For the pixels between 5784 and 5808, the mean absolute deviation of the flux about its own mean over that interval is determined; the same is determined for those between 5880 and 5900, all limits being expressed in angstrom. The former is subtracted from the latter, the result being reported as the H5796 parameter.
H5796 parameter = 0.28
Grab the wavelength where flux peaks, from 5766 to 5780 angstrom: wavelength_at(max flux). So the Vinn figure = 5776 angstrom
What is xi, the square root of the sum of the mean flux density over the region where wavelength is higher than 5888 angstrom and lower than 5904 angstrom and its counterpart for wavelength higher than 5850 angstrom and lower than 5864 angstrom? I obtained 2.74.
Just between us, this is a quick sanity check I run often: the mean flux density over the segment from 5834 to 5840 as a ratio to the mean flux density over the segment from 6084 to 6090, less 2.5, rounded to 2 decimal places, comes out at -1.48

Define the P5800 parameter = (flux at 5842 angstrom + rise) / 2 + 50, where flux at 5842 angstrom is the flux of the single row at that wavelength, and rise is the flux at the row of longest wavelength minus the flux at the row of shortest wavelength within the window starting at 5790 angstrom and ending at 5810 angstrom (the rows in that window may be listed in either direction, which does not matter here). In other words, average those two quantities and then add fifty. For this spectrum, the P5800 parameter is 52.3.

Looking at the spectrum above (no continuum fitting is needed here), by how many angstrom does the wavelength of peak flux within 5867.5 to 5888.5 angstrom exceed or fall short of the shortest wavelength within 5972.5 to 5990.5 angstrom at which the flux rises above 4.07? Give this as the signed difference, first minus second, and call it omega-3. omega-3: -102 angstrom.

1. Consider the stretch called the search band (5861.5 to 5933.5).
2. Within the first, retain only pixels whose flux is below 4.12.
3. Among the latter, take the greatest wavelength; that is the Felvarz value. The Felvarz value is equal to 5932 angstrom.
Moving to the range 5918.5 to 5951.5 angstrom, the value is 5950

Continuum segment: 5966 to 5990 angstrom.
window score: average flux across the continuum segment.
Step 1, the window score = 4.09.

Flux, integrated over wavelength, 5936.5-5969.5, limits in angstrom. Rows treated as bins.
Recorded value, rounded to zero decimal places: 135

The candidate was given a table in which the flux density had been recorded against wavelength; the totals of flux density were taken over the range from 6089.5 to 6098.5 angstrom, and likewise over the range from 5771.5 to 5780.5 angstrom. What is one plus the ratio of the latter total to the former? 2.07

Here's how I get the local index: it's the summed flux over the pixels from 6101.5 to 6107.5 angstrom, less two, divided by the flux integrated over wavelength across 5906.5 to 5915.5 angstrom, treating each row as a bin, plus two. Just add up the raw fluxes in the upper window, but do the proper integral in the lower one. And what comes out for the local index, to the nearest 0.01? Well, 0.15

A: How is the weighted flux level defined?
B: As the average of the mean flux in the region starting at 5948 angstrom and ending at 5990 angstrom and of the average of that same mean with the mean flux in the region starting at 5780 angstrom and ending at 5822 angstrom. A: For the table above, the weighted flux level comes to 4.10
